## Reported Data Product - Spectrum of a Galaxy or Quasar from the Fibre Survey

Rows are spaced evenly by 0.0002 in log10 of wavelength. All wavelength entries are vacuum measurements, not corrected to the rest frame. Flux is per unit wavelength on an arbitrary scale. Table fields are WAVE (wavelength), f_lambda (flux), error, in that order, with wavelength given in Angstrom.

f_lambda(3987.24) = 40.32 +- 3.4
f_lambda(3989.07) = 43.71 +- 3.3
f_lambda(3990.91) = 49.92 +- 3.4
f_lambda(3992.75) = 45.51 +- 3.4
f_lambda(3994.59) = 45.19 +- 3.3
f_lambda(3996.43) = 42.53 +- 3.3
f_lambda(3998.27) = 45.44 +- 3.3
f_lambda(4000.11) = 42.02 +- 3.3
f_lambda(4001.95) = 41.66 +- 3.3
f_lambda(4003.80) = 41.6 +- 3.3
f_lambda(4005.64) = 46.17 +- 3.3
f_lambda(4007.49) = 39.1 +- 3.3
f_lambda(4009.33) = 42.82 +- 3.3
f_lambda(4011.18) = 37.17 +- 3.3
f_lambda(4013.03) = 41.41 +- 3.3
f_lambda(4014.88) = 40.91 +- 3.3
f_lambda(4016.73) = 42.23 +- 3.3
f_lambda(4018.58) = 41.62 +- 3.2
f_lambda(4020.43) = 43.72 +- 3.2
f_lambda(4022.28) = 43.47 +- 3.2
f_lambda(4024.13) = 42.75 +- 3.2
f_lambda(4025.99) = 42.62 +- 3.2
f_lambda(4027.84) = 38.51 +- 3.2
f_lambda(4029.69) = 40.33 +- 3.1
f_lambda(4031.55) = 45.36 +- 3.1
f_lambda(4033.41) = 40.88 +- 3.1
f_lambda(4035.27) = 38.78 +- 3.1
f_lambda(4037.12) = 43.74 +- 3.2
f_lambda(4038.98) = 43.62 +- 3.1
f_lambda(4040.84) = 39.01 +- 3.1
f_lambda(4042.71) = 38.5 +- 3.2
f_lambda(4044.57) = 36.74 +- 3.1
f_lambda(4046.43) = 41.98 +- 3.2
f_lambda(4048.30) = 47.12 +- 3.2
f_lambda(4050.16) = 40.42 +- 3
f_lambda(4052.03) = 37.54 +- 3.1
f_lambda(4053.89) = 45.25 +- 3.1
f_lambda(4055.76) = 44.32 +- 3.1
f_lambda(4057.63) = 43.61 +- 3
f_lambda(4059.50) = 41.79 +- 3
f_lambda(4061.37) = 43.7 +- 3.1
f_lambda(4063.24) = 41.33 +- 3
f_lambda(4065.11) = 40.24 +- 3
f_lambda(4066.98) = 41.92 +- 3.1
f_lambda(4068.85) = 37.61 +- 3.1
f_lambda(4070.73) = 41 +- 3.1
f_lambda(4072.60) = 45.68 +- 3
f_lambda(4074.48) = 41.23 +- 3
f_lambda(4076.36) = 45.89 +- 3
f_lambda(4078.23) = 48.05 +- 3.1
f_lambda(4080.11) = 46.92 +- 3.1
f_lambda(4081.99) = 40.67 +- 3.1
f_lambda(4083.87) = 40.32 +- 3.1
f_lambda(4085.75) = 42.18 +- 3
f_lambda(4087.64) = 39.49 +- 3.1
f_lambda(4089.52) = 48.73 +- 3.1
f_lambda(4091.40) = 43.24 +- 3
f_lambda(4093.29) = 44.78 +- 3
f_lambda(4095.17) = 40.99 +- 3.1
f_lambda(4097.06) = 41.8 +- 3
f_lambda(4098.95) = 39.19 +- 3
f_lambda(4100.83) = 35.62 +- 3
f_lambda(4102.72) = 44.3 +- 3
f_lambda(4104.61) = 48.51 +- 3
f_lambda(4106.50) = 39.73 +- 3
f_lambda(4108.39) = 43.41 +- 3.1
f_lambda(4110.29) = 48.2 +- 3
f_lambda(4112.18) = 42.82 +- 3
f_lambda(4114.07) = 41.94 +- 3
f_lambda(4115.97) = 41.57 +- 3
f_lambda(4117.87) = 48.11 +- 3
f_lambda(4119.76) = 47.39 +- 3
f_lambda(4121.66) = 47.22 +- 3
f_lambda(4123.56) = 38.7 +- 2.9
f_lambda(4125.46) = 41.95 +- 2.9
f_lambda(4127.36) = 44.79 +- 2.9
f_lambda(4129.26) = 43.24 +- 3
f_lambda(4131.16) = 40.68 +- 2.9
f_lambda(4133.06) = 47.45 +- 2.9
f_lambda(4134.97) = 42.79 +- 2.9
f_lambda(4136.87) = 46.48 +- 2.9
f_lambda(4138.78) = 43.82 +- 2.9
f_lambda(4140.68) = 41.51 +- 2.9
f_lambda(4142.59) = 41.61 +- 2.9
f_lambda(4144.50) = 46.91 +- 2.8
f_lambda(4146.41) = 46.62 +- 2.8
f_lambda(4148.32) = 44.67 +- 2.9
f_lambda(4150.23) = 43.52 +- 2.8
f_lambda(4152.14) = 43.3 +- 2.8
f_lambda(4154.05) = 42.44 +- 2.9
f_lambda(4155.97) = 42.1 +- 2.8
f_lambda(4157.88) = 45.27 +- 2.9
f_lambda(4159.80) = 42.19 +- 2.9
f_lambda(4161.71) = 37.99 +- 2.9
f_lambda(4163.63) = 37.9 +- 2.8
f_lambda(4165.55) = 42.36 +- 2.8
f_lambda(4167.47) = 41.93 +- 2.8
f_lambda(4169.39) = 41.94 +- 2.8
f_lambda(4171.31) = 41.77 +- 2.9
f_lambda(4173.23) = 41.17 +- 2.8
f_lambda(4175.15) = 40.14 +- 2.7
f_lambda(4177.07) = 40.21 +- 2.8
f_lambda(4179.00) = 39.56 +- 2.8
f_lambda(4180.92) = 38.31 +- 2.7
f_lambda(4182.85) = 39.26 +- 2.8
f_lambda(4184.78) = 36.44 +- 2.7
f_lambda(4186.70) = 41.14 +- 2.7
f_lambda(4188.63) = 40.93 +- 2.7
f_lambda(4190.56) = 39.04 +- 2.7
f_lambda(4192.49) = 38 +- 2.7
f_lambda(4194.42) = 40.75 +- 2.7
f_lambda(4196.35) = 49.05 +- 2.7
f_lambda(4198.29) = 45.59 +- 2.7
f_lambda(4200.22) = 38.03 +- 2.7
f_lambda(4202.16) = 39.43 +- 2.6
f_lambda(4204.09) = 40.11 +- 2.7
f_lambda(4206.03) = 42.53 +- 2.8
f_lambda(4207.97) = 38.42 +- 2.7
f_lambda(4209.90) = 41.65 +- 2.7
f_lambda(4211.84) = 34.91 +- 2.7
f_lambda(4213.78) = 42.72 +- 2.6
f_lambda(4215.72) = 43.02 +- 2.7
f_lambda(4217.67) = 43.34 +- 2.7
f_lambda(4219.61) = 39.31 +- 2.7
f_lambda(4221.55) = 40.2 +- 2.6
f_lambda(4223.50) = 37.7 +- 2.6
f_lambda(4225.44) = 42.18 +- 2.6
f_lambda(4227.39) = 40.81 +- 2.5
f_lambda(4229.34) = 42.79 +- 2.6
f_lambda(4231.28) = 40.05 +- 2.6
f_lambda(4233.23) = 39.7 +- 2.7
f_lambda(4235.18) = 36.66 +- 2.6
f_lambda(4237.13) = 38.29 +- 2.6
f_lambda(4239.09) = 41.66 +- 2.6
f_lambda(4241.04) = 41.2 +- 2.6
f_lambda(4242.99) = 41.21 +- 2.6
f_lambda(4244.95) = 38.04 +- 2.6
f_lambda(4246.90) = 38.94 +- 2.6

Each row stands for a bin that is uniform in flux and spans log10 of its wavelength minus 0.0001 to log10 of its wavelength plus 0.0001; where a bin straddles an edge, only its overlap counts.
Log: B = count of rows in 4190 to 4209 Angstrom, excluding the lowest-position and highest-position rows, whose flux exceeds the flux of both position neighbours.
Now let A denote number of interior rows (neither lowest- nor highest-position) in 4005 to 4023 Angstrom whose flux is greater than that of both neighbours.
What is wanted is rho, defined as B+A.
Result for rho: 6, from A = 4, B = 2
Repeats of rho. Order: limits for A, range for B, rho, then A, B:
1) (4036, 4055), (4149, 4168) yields 3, 1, 2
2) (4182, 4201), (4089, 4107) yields 5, 2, 3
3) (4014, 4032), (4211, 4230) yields 5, 2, 3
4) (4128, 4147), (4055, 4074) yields 5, 3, 2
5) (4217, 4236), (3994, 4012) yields 6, 3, 3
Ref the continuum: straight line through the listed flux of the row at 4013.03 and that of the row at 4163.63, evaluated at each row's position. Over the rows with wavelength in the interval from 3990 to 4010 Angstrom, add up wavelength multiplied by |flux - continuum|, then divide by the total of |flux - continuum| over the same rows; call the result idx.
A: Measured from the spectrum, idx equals 3997.5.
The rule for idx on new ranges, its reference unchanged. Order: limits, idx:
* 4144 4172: 4155.3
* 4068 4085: 4076.5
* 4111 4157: 4134.6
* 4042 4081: 4063.8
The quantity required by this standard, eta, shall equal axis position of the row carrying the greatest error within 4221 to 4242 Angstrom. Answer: 4233.23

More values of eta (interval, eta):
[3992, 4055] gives 3992.75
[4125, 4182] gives 4129.26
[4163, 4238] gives 4171.31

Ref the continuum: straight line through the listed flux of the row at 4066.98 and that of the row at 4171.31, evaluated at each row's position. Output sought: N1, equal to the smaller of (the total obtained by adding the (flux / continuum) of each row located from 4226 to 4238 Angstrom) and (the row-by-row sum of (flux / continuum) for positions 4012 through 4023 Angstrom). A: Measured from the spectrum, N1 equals 5.72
